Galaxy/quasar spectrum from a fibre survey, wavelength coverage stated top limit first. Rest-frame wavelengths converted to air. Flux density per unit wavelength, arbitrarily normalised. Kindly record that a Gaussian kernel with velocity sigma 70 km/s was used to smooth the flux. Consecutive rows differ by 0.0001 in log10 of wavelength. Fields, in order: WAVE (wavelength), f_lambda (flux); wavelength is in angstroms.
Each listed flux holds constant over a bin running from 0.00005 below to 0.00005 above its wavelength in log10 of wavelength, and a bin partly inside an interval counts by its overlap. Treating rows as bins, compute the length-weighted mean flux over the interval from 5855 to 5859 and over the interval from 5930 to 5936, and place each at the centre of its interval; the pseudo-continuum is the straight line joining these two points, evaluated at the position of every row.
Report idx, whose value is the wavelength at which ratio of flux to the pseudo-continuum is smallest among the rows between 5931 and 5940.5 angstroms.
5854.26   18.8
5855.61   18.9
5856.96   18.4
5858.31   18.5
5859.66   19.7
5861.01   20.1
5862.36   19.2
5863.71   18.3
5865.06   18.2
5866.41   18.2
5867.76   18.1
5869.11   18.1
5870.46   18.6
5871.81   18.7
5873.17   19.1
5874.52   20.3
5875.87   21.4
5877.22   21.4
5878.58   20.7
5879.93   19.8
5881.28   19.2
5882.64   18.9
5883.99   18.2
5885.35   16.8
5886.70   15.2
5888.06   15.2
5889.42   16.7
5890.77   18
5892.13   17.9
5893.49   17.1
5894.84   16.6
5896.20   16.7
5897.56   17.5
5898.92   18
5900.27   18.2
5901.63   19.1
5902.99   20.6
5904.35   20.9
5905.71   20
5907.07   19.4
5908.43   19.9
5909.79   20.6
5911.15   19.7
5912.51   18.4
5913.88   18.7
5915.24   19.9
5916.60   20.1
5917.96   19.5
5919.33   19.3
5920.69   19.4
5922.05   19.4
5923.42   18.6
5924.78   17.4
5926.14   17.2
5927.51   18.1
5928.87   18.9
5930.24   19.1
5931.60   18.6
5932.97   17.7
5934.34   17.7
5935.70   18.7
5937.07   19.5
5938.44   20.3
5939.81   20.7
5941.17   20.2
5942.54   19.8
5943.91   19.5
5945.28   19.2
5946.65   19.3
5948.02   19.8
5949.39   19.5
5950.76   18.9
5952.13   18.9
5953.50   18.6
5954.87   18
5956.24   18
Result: 5932.97 angstroms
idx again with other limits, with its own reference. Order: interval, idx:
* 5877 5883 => 5882.64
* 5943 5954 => 5953.50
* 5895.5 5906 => 5896.20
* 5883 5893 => 5886.70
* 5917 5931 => 5926.14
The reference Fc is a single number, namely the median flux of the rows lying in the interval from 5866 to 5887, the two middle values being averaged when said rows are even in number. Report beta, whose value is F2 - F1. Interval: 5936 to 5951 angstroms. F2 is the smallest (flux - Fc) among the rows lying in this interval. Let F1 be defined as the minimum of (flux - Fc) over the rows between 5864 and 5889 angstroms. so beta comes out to 3.7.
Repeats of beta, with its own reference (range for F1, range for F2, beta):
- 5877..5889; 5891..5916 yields 1.4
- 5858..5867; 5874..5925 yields -3.0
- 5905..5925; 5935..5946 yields 1.3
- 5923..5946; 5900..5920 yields 1.0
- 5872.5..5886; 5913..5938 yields 0.4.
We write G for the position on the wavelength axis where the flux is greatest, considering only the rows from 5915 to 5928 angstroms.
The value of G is 5916.60 angstroms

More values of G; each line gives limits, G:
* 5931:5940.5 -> 5939.81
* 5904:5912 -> 5904.35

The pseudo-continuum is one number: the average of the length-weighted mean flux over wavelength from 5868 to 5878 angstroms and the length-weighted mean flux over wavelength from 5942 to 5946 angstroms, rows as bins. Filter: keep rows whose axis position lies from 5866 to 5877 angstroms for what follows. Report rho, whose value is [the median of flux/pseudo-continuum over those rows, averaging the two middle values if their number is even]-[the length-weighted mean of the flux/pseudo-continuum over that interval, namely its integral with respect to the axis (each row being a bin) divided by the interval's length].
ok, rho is -0.0277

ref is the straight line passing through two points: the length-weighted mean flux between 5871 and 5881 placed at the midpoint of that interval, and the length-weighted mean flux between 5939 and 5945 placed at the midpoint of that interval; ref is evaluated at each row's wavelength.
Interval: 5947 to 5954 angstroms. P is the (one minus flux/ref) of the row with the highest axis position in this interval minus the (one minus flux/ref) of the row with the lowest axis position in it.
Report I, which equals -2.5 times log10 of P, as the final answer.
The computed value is 3.1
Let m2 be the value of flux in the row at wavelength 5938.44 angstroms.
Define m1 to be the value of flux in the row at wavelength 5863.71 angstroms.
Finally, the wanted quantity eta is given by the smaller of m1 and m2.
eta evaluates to 18.3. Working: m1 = 18.3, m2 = 20.3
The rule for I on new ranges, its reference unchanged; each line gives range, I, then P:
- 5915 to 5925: 2.3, 0.12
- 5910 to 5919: 5.1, 0.01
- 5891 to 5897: 3.1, 0.06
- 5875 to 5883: 2.3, 0.12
